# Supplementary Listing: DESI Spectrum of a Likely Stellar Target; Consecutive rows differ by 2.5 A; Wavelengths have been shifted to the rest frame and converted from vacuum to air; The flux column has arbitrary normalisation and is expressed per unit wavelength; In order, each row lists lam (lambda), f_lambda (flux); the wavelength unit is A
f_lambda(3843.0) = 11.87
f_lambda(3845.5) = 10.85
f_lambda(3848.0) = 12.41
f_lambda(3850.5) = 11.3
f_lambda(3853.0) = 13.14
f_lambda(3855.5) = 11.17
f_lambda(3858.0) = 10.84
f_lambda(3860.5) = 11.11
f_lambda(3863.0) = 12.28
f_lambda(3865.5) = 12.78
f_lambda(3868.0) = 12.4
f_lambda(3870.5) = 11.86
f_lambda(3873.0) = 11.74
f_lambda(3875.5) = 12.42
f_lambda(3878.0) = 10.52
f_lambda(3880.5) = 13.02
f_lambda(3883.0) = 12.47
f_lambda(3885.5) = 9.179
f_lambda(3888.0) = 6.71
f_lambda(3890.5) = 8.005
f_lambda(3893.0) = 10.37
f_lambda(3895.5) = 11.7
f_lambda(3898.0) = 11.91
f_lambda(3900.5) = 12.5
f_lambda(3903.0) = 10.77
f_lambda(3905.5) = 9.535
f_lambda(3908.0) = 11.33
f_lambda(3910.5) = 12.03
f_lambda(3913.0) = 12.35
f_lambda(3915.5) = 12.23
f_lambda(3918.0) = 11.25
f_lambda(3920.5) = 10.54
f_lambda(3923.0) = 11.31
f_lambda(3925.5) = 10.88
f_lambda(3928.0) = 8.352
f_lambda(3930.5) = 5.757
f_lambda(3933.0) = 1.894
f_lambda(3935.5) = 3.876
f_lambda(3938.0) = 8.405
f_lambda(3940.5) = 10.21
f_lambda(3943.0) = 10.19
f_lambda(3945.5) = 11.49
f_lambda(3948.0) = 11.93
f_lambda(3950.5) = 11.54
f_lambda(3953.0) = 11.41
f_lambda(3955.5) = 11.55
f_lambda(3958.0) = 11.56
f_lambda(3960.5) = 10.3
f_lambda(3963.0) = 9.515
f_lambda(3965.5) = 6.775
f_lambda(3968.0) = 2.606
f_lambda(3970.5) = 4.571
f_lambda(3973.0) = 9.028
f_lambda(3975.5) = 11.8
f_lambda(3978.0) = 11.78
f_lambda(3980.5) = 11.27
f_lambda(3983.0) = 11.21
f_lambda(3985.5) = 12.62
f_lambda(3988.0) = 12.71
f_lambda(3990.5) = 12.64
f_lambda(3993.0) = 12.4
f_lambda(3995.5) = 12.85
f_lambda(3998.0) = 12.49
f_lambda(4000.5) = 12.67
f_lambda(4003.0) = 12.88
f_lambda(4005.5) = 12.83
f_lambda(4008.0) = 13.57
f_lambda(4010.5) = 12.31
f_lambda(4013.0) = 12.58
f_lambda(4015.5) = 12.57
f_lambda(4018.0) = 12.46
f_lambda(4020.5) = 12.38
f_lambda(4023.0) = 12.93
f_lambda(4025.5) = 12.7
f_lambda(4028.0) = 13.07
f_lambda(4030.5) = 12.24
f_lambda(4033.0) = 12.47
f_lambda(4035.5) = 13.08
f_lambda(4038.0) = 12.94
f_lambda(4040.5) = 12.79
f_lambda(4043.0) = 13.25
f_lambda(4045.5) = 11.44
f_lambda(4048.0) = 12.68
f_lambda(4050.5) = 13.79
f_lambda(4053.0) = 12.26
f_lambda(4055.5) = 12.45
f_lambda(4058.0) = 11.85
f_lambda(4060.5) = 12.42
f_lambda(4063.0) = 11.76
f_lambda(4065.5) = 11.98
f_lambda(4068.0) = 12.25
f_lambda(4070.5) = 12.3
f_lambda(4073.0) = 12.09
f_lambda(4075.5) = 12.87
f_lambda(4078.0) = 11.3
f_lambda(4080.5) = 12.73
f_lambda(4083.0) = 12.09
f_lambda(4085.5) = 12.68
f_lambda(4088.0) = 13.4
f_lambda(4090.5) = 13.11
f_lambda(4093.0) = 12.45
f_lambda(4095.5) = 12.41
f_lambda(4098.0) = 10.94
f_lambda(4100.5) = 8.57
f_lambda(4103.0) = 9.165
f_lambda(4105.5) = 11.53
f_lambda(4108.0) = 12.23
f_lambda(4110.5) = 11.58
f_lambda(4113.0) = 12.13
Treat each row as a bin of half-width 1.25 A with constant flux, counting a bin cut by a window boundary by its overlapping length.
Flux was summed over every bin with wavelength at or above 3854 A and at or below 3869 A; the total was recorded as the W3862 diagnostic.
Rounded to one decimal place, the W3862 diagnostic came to 70.6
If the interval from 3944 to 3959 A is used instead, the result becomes 69.5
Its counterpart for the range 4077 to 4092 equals 75.3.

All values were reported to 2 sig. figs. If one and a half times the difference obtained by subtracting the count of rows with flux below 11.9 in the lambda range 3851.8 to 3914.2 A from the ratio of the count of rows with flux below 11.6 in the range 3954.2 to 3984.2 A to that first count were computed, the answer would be -20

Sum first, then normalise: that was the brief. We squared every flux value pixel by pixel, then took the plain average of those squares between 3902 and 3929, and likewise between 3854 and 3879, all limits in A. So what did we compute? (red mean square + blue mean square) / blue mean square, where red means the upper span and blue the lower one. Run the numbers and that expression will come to 1.9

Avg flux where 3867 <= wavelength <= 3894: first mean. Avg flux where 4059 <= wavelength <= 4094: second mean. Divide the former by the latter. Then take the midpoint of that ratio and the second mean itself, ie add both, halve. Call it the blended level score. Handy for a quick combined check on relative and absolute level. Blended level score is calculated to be 6.63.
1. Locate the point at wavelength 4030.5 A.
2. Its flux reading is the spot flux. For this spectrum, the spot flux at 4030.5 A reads 12.24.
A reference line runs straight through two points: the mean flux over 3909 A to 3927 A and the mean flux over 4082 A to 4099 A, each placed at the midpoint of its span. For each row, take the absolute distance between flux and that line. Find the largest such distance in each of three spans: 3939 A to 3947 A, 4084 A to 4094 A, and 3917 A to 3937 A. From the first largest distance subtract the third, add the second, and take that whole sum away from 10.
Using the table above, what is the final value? 17.3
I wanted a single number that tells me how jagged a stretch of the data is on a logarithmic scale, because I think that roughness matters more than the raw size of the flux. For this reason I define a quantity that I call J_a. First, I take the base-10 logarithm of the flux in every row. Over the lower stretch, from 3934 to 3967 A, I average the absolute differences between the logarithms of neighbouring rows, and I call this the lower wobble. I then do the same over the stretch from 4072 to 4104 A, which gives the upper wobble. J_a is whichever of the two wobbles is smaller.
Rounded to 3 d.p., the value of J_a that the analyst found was 0.035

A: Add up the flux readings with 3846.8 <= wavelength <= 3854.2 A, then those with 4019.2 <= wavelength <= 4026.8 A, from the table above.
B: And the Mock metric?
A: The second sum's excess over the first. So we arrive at 1.2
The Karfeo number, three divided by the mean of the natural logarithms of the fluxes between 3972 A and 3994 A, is 1.22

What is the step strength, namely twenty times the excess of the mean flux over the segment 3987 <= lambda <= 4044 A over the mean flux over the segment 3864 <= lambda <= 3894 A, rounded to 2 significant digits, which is 35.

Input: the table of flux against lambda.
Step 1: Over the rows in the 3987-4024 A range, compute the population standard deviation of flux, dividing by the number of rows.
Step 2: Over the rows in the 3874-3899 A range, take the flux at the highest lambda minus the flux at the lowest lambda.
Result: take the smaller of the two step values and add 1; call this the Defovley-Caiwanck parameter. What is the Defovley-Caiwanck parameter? 0.49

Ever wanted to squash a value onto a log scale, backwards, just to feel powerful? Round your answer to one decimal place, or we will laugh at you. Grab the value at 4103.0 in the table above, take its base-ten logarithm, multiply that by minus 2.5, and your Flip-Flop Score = -2.4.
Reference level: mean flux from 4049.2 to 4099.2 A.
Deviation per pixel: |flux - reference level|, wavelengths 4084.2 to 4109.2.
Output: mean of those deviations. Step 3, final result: 1.2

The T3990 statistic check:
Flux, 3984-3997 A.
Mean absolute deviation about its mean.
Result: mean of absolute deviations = 0.1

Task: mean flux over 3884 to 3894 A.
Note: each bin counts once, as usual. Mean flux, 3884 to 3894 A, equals 8.6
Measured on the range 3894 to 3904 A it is 11.7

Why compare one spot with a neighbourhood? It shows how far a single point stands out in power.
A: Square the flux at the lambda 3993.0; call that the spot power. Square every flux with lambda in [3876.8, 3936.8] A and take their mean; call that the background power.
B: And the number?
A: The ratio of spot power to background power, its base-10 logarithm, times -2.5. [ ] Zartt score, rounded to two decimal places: -0.40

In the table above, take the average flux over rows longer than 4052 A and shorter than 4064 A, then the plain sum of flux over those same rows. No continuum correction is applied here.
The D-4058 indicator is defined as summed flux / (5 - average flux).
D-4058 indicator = -8.5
